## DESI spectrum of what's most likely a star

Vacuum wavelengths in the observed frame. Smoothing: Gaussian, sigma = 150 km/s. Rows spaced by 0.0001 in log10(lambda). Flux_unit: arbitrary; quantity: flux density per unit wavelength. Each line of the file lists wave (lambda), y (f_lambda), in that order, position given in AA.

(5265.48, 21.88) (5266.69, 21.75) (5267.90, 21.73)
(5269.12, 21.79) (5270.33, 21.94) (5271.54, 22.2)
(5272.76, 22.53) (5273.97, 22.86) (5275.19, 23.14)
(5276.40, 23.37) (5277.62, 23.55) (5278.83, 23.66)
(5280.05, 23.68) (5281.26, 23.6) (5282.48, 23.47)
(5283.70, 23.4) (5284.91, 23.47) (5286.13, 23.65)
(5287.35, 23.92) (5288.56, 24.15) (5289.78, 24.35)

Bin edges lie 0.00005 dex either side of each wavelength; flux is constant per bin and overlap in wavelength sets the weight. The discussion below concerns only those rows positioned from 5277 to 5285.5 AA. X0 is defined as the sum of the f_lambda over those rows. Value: 165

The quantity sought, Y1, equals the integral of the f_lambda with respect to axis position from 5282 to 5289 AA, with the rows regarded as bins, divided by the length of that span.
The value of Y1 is 23.69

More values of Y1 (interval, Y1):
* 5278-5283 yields 23.62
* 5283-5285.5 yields 23.47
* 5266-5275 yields 22.16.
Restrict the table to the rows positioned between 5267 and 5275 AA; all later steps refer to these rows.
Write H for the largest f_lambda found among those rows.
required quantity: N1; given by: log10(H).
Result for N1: 1.36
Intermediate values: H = 22.86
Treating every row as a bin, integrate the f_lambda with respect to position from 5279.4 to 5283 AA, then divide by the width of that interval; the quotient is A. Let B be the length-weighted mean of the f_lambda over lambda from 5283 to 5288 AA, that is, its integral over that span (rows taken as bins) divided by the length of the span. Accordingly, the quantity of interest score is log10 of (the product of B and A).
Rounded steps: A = 23.6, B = 23.6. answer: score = 2.75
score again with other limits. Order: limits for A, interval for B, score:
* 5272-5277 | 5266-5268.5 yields 2.70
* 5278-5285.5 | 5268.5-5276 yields 2.72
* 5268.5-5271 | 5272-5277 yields 2.70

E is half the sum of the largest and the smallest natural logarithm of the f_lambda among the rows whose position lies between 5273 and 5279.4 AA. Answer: 3.15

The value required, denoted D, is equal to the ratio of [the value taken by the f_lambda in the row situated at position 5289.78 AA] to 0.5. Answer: 48.7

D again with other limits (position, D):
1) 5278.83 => 47.3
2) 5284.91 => 46.9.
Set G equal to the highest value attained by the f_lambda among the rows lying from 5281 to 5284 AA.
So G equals 23.6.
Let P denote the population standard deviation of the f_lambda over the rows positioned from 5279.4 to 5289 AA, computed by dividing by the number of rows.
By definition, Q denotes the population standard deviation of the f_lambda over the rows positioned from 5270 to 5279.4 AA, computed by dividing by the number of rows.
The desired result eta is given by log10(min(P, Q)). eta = -0.62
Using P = 0.24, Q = 0.595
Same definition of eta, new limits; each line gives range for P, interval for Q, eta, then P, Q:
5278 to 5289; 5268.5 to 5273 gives -0.65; 0.22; 0.281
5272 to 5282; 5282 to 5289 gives -0.56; 0.39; 0.273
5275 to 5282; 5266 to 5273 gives -0.72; 0.19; 0.290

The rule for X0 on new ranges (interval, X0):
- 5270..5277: 136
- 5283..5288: 94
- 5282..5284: 47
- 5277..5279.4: 47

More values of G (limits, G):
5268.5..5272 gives 22.2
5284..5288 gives 23.92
